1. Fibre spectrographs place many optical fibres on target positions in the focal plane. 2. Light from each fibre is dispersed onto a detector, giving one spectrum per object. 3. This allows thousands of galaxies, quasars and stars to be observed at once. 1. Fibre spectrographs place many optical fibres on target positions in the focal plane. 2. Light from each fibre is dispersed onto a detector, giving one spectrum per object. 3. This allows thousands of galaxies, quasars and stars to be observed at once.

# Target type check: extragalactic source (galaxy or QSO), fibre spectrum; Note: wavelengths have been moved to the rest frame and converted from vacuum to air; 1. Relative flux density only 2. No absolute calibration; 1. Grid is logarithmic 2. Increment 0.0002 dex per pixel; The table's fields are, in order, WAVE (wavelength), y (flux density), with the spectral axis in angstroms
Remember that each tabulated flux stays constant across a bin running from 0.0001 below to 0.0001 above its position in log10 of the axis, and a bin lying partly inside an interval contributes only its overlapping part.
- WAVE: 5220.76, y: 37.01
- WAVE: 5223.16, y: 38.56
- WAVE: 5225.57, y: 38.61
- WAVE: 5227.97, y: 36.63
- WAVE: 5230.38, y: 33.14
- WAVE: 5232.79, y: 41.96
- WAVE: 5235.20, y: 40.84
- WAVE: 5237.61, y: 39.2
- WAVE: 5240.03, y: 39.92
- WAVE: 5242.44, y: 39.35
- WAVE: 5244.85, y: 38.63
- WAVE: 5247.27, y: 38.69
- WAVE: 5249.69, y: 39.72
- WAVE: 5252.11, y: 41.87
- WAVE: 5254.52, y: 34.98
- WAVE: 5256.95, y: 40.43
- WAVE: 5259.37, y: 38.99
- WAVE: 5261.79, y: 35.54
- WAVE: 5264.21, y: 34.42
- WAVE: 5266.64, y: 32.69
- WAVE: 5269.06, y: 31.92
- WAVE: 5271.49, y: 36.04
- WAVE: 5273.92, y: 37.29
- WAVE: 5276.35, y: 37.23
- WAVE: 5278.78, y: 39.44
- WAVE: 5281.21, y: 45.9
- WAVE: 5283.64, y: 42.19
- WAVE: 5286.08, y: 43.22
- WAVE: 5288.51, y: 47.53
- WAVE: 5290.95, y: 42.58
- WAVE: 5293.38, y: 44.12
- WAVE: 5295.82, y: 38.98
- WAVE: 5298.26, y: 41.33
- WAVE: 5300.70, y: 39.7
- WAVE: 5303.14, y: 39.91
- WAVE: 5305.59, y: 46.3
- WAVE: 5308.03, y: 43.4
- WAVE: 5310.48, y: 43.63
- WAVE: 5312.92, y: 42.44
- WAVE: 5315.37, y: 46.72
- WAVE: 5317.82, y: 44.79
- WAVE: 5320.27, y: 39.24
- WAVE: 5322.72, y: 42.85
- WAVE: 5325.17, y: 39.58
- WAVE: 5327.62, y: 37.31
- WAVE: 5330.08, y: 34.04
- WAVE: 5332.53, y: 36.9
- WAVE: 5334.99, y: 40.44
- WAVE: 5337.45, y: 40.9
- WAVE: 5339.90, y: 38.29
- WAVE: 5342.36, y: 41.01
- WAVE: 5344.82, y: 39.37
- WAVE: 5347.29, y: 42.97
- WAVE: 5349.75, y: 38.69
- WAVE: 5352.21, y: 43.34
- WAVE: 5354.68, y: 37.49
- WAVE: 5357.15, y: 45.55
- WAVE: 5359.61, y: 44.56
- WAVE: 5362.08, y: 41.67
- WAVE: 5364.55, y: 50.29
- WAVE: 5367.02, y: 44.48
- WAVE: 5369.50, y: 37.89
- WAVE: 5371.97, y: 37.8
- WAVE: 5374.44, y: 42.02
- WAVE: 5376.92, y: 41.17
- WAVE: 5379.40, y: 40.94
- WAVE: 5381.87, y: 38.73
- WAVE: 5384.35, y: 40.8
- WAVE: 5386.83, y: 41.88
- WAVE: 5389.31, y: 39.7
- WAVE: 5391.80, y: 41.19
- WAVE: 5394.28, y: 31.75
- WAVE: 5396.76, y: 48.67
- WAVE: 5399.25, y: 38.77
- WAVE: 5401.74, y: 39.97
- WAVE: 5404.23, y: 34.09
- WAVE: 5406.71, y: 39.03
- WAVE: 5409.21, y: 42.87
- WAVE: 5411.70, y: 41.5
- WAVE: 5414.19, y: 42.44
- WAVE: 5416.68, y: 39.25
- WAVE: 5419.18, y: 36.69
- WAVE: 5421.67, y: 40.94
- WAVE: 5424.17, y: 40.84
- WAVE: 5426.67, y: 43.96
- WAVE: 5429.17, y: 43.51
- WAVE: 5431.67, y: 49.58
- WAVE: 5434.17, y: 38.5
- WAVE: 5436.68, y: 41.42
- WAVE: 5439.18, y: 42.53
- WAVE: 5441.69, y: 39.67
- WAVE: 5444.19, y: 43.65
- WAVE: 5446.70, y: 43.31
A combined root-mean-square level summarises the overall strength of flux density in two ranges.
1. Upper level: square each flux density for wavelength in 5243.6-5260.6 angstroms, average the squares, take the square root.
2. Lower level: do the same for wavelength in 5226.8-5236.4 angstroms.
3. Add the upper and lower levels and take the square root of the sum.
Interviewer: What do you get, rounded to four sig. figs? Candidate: 8.798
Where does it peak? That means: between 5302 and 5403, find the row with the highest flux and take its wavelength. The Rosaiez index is 5364.55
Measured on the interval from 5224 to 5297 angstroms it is 5288.51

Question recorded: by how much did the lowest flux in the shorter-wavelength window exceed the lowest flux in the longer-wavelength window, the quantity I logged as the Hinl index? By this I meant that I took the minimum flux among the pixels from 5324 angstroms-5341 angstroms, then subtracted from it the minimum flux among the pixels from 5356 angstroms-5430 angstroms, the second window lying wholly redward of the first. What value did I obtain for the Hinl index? 2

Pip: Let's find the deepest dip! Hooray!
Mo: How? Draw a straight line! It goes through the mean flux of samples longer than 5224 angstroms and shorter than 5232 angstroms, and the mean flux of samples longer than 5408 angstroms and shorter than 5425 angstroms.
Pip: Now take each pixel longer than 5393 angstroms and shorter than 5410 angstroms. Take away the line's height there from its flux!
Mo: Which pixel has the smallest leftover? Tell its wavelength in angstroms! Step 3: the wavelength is 5394.28 angstroms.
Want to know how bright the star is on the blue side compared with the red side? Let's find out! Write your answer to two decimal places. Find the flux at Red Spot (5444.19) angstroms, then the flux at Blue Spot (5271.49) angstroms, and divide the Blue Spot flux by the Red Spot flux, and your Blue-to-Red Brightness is 0.83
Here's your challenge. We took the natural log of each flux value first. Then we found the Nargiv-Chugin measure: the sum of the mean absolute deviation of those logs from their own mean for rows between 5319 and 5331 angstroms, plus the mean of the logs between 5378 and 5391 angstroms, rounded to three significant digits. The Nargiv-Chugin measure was 3.76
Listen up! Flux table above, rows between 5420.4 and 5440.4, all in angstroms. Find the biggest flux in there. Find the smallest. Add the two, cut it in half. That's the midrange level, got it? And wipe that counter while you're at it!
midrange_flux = 44.0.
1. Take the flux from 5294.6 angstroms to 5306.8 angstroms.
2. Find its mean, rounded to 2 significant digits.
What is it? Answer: 41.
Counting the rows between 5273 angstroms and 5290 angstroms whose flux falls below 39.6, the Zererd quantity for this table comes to 3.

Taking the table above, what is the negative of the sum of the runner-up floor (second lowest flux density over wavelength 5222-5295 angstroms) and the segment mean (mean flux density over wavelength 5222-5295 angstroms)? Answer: -72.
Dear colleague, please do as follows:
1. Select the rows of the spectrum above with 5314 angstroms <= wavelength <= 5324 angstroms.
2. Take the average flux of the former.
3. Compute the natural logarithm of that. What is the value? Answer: 3.77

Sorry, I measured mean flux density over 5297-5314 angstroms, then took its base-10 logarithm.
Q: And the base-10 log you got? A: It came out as 1.63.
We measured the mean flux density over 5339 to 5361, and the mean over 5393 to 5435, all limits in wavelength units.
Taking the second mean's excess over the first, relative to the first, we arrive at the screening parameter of -0.013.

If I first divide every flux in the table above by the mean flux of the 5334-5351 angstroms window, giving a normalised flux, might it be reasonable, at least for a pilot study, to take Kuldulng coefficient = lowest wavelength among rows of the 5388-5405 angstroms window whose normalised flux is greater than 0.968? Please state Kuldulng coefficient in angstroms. 5389.31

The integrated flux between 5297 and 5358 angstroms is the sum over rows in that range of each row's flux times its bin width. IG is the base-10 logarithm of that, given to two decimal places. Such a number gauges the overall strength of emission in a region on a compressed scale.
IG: 3.40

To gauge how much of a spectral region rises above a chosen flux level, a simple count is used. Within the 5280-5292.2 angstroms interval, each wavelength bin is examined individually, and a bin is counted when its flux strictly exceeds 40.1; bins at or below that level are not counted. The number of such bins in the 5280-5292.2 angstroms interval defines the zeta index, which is 5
